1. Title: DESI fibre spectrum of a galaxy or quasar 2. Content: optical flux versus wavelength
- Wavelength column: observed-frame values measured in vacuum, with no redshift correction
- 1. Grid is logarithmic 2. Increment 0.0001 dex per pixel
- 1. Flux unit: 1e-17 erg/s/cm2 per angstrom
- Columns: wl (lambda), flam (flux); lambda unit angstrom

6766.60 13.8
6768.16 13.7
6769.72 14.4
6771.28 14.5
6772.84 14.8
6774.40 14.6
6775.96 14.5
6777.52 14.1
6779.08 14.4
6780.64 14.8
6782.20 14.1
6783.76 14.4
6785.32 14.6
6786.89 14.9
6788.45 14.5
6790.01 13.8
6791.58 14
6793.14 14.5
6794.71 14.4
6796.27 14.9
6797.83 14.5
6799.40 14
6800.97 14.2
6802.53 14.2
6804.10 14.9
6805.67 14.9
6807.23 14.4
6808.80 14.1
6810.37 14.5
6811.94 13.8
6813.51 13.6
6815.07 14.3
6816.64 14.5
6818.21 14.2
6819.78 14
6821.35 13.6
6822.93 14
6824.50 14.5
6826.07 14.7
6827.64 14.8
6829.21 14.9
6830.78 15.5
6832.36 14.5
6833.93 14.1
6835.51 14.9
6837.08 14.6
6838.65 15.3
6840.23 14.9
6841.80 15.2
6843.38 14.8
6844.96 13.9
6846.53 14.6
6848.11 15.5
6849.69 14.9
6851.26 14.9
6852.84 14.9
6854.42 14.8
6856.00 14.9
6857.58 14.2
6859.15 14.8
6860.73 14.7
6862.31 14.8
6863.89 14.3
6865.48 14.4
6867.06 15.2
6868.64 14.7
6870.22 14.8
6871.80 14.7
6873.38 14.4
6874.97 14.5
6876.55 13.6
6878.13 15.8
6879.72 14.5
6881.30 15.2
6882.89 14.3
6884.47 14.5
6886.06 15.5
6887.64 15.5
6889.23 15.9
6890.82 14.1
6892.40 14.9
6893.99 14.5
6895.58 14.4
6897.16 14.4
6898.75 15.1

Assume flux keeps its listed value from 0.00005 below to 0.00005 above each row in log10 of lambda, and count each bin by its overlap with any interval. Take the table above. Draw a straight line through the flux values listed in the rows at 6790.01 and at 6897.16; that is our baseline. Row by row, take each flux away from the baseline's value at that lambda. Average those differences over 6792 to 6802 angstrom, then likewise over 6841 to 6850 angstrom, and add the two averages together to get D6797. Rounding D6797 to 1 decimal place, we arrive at -1.3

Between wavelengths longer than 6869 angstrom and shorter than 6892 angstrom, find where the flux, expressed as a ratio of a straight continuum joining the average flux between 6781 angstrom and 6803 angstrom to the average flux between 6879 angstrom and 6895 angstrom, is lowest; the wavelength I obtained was 6876.55 angstrom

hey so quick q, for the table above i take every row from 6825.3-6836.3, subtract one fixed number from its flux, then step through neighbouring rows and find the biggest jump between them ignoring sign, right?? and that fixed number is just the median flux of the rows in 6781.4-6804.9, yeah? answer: 1.0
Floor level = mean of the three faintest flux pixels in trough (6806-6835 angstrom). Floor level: 13.67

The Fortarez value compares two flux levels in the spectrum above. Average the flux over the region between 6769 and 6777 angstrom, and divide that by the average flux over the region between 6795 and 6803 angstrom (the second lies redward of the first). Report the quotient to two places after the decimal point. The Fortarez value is 1.01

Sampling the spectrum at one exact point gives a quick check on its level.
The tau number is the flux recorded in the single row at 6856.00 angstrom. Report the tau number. 14.9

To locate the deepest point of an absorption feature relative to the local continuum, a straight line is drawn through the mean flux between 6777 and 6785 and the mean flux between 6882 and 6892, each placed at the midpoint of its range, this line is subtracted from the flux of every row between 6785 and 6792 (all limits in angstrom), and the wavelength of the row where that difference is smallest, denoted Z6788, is 6790.01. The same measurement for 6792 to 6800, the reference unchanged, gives 6799.40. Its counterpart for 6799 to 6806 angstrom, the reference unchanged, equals 6799.40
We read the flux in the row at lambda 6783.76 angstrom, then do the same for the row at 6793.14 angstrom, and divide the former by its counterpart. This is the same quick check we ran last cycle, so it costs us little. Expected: 0.99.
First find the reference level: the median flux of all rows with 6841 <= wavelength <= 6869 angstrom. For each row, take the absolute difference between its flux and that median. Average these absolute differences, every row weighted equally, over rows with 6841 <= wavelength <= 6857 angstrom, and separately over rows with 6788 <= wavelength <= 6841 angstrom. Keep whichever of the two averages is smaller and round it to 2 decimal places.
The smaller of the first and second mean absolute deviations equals 0.26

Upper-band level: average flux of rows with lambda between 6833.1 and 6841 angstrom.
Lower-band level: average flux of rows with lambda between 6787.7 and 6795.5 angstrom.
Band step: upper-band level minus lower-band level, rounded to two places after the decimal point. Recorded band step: 0.52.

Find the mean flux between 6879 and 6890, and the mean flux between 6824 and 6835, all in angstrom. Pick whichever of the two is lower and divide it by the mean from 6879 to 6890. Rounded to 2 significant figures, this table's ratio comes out 0.98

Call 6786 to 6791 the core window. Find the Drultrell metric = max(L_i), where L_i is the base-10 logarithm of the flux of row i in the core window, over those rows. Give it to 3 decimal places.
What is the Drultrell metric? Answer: 1.173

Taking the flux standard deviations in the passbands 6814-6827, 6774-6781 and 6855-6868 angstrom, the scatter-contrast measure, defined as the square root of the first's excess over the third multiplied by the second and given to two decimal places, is 0.06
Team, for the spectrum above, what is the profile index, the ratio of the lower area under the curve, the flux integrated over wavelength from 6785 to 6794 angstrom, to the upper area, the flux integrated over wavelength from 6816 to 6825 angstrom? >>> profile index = 1.0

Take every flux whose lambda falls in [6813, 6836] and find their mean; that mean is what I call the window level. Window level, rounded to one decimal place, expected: 14.4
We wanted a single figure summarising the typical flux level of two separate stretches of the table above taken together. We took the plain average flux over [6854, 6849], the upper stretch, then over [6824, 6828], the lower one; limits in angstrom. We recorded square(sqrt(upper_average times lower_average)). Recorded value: 219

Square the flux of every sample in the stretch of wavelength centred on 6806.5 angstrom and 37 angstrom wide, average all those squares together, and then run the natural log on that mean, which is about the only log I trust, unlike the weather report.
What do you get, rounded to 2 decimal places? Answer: 5.32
